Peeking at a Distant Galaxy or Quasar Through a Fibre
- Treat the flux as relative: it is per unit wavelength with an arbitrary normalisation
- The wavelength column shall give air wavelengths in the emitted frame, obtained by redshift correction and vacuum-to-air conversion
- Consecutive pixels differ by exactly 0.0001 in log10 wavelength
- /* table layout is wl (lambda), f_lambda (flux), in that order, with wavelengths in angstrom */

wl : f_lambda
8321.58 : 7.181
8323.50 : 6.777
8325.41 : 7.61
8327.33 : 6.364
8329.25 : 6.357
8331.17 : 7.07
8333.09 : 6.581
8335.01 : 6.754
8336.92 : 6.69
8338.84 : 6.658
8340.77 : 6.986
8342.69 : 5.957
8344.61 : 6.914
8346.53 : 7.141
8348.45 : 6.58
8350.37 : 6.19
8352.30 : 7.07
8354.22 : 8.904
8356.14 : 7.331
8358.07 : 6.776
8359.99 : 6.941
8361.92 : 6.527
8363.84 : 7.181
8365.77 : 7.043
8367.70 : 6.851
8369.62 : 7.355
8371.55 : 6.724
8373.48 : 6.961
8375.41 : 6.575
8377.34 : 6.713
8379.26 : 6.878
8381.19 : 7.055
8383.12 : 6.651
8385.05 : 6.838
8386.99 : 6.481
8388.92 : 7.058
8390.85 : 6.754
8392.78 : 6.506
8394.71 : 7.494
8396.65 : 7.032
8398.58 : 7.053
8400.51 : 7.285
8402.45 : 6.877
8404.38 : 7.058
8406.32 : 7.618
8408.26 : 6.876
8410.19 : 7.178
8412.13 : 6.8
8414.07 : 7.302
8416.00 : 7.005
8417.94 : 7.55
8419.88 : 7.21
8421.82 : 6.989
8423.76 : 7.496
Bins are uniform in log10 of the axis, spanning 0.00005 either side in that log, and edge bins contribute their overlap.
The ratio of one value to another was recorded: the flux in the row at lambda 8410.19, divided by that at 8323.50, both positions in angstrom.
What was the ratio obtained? 1.059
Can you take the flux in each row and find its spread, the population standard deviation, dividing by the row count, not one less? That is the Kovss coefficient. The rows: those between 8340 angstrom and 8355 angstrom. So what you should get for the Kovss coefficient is 0.83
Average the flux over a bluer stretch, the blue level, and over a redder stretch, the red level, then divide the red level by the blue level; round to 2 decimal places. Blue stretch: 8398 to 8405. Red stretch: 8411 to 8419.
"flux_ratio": 1.01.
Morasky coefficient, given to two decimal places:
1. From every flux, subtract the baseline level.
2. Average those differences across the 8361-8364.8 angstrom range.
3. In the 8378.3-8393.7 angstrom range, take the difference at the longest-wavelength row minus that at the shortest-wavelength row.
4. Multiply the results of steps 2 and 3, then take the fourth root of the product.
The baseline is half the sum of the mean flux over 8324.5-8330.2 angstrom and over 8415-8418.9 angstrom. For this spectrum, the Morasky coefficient 0.50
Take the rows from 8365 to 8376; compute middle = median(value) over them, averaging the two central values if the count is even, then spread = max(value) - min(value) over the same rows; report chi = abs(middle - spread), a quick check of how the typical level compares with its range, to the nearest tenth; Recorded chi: 6.1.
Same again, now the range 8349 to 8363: 4.2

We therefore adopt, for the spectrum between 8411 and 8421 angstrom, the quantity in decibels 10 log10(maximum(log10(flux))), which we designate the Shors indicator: -0.57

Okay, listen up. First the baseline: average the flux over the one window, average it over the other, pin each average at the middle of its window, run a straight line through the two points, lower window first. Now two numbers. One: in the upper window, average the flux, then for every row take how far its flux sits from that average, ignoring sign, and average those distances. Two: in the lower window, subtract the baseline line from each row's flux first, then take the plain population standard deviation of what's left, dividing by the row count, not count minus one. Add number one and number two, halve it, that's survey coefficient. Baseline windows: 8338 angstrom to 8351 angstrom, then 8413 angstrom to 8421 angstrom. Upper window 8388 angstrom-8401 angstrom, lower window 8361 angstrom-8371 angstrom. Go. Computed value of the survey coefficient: 0.2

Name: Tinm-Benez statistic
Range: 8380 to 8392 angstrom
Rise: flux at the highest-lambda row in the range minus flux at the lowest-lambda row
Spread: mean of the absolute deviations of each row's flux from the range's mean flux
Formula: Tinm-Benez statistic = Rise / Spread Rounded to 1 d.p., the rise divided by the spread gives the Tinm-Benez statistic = -1.7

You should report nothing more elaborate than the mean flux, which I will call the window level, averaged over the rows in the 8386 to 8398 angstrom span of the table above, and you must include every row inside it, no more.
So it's 6.89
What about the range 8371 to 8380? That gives 6.77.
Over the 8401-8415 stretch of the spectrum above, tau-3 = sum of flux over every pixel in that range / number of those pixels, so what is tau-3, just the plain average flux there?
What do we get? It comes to 7.10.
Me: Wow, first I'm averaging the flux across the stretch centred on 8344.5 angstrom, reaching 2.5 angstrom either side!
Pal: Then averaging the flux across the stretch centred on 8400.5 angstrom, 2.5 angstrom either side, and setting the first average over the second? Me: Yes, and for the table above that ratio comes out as 0.94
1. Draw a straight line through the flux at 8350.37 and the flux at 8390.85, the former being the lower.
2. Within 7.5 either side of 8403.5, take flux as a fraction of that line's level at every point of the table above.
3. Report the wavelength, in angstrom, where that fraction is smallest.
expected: 8408.26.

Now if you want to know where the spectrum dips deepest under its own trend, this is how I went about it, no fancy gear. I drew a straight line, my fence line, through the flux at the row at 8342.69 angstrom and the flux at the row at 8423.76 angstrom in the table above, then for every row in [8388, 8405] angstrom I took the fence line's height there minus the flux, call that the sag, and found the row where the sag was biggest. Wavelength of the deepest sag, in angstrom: 8392.78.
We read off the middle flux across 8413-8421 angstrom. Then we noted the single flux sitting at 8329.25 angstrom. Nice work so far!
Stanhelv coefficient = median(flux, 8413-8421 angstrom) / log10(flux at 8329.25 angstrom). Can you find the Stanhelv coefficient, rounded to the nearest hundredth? 9.03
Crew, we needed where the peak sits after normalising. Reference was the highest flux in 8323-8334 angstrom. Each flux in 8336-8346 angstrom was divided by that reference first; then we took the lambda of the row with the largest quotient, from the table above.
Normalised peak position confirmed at 8340.77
